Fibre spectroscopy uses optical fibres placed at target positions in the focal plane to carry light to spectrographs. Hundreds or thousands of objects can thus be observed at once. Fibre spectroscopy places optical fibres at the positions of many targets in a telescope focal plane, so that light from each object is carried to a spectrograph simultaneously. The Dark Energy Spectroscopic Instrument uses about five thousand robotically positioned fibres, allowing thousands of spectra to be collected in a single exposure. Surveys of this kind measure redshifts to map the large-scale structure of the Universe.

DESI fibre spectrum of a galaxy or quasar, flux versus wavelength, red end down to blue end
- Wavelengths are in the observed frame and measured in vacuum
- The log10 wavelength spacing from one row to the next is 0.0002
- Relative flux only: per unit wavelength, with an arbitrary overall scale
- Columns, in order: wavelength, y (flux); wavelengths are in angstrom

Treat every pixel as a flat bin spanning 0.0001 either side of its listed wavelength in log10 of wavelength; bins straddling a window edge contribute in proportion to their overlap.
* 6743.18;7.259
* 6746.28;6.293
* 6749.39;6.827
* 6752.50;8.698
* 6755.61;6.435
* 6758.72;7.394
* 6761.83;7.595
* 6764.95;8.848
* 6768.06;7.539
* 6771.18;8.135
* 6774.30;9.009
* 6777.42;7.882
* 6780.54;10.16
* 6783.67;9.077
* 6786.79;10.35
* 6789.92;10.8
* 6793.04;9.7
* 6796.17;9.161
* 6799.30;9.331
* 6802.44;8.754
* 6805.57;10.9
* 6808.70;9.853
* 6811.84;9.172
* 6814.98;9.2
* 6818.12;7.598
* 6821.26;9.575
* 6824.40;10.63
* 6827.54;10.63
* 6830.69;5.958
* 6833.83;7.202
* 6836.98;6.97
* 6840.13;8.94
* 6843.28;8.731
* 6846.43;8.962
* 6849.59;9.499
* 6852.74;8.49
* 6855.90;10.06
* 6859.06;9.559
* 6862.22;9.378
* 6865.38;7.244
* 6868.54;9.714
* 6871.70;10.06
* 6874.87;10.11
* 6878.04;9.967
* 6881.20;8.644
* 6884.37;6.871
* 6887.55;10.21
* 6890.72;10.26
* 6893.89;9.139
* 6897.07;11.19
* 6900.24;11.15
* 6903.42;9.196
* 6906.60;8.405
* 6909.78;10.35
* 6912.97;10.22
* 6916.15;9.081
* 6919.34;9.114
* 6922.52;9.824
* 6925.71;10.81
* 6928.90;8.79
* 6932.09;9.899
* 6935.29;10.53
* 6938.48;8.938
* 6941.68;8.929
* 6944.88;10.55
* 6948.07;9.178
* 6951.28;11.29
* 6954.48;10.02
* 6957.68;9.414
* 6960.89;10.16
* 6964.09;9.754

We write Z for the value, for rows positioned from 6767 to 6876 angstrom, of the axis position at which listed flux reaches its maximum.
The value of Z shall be 6805.57 angstrom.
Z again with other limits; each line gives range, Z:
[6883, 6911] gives 6897.07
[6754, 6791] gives 6789.92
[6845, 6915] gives 6897.07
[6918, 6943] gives 6925.71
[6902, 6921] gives 6909.78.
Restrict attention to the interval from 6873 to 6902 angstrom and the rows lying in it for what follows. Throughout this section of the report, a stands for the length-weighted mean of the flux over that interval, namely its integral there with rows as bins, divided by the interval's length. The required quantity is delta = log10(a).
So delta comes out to 0.99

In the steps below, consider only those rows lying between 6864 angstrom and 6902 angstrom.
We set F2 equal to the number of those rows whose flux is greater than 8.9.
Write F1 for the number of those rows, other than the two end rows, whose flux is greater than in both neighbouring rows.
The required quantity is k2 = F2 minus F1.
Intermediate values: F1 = 3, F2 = 9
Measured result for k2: 6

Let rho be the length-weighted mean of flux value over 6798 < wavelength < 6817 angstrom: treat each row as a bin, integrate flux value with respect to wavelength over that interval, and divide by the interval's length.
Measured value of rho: 9.5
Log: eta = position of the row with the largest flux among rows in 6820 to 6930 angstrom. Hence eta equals 6897.07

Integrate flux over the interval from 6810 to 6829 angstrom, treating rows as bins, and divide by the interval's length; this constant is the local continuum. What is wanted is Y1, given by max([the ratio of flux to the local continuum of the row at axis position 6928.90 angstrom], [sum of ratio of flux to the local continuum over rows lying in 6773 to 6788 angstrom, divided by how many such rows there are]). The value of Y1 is 0.98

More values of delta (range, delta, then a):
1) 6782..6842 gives 0.96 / 9.1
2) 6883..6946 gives 0.99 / 9.7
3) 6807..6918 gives 0.96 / 9.2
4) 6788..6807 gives 0.99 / 9.8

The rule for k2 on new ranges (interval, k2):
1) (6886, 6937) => 10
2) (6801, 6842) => 5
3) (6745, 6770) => -2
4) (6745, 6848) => 7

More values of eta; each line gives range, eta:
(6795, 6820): 6805.57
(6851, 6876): 6874.87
